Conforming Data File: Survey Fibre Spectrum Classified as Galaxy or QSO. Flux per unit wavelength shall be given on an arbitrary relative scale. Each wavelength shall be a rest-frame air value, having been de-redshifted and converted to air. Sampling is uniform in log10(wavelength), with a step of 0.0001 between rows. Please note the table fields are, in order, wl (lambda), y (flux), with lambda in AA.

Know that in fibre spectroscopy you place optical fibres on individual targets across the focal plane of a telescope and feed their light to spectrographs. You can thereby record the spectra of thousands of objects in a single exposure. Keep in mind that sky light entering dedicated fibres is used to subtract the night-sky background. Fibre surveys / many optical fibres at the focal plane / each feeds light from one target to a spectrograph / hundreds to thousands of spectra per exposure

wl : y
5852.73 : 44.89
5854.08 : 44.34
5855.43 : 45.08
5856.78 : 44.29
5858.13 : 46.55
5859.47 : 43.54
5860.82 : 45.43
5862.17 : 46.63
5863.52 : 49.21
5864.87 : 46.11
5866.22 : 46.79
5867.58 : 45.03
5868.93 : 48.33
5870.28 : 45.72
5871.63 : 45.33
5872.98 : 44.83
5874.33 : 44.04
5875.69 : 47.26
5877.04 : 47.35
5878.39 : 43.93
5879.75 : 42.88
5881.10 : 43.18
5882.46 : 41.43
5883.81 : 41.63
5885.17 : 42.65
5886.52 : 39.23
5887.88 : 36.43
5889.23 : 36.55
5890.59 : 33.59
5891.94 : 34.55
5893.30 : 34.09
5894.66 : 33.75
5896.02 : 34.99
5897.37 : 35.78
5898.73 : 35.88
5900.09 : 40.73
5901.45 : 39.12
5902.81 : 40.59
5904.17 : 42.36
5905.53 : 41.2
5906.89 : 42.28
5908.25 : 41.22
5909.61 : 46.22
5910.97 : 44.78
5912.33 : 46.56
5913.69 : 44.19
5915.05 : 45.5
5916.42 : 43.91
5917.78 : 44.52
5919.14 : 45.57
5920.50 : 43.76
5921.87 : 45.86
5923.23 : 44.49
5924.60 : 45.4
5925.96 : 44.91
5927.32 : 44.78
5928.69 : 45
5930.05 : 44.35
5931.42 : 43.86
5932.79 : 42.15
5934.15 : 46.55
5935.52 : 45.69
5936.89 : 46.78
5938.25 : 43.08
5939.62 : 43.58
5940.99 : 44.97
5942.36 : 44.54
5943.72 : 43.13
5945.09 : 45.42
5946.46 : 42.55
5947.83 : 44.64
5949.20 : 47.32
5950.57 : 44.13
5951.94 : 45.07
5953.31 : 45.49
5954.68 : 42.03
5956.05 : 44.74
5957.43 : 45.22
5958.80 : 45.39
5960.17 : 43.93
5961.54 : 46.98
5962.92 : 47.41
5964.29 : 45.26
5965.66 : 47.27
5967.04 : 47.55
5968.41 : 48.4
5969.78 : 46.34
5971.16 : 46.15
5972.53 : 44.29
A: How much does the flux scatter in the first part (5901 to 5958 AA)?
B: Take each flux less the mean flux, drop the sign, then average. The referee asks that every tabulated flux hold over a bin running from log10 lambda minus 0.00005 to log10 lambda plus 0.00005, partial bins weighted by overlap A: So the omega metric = 1.4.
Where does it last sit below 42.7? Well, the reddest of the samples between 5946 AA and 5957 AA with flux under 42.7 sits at 5954.68 AA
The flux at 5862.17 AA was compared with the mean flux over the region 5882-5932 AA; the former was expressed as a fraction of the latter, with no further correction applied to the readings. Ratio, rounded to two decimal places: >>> 1.13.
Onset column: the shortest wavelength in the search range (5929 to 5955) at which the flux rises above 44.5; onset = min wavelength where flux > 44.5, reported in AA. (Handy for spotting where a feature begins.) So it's 5934.15 AA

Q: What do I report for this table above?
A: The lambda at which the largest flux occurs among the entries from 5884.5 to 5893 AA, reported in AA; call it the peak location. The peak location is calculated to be 5885.17 AA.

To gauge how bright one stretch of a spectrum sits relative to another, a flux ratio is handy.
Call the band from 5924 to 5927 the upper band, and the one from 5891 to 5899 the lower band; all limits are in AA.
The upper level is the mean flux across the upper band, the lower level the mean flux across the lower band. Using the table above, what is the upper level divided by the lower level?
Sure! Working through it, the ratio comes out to 1.30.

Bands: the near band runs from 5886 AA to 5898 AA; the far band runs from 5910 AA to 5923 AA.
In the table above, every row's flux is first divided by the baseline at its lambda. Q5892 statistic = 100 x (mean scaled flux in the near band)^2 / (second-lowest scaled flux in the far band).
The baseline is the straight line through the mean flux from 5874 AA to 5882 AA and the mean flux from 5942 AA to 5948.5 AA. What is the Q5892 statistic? 64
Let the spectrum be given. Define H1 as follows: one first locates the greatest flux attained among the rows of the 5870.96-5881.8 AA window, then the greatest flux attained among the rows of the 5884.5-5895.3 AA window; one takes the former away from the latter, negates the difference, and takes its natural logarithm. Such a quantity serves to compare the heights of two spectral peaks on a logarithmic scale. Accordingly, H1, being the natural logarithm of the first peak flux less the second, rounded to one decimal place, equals 1.5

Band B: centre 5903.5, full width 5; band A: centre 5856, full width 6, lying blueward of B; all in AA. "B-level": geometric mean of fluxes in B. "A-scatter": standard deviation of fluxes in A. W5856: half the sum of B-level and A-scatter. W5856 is 20.9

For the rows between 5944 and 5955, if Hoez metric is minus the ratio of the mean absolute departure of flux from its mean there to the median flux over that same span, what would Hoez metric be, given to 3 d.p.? -0.028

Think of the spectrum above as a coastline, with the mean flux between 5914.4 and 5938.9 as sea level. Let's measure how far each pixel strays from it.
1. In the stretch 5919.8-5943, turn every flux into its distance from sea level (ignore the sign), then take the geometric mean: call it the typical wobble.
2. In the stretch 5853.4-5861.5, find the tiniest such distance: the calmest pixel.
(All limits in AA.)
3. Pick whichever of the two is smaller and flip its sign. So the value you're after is -0.29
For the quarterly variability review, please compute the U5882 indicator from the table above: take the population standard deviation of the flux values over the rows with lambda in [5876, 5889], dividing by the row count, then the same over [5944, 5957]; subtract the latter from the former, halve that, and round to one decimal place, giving 0.7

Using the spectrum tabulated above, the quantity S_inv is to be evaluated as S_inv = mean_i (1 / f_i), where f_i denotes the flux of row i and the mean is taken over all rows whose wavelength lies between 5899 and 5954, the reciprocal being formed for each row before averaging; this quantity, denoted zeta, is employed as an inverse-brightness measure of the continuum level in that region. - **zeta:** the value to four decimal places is 0.0227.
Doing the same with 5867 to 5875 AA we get 0.0220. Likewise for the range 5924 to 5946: 0.0224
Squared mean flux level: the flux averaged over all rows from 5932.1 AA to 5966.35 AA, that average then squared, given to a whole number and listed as 2019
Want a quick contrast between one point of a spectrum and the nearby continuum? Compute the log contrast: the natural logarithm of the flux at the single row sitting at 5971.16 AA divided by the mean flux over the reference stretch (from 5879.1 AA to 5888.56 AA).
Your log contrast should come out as 0.12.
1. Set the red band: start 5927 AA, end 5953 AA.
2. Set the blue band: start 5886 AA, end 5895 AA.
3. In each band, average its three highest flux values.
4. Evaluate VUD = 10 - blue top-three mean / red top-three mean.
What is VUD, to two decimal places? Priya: 9.20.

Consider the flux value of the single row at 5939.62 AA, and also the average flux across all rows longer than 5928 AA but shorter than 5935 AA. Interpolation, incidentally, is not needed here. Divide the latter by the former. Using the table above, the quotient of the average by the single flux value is 1.018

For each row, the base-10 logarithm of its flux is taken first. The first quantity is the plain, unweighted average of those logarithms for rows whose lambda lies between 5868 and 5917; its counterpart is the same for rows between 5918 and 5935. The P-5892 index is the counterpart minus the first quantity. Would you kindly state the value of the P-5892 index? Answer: 0.04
